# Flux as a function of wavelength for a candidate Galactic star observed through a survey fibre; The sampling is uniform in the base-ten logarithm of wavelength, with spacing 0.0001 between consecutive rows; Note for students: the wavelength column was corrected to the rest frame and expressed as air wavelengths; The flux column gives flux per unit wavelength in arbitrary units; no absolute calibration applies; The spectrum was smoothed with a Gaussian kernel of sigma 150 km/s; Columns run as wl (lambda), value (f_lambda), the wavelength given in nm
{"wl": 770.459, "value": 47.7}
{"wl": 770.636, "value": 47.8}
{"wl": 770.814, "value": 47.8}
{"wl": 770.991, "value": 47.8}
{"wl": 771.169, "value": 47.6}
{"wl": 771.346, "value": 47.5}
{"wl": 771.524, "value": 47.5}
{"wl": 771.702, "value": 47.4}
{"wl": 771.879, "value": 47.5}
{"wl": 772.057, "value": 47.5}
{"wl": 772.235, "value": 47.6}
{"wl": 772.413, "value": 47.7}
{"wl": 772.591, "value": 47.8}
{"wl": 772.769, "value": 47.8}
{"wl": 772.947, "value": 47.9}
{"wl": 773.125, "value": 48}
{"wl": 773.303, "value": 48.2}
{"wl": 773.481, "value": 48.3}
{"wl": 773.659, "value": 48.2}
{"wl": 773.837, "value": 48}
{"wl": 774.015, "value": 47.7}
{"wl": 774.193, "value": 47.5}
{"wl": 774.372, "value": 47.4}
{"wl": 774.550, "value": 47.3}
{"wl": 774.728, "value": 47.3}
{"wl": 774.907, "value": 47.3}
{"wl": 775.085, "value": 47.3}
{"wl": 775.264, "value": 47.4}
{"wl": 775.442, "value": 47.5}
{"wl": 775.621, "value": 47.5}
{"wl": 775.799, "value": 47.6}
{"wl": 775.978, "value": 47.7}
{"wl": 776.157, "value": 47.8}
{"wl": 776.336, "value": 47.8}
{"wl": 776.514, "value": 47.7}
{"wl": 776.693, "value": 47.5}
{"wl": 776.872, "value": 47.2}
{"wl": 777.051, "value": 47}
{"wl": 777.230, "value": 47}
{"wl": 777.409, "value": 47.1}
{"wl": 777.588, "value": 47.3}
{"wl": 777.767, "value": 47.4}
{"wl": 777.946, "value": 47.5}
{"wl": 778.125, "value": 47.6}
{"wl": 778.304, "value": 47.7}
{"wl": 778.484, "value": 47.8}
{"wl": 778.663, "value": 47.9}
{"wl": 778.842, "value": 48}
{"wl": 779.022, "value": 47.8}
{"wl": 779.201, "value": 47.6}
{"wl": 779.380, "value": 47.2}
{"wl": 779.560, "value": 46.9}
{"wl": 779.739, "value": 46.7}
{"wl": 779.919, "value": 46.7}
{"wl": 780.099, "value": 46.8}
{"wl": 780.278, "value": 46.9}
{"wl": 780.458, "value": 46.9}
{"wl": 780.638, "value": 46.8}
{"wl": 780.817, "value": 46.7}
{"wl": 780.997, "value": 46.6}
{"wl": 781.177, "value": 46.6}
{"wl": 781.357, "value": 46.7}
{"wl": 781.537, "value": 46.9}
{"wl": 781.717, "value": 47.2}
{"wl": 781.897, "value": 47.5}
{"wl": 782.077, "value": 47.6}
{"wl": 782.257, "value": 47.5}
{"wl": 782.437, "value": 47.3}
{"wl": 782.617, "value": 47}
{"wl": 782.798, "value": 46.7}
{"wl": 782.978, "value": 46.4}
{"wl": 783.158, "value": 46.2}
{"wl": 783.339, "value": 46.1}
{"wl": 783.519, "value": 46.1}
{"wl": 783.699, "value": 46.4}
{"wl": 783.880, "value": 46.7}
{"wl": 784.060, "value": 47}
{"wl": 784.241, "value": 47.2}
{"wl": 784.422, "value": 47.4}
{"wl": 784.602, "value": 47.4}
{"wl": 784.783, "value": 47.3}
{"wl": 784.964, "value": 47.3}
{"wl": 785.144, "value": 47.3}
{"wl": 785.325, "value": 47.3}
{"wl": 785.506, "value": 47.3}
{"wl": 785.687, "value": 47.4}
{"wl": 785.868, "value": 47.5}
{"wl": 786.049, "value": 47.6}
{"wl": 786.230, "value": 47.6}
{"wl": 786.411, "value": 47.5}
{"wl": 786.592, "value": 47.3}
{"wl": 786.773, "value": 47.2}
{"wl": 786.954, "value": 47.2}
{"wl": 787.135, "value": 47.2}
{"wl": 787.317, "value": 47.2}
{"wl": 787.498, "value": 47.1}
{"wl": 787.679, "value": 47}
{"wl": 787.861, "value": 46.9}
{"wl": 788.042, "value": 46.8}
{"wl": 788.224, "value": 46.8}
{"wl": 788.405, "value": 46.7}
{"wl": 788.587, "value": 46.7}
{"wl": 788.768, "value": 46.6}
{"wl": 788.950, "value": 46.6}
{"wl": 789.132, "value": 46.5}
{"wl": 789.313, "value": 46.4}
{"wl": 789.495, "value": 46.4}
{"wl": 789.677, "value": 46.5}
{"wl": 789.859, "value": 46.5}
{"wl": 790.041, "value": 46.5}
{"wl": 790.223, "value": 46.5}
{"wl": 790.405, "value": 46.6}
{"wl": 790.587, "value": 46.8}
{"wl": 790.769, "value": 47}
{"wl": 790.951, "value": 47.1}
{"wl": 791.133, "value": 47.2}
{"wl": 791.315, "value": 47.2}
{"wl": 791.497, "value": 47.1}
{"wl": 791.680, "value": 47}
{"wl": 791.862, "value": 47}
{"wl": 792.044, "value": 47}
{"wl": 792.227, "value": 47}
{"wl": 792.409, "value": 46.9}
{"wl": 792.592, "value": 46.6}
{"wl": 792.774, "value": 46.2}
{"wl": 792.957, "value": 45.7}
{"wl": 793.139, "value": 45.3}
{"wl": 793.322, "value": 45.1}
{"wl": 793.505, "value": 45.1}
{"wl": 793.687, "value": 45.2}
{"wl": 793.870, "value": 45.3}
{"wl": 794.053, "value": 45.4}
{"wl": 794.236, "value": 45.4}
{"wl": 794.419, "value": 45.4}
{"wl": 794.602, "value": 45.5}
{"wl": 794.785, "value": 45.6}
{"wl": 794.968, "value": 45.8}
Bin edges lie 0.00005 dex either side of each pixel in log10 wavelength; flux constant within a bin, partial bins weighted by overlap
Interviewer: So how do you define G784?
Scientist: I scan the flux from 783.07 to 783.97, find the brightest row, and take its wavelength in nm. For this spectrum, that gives 783.880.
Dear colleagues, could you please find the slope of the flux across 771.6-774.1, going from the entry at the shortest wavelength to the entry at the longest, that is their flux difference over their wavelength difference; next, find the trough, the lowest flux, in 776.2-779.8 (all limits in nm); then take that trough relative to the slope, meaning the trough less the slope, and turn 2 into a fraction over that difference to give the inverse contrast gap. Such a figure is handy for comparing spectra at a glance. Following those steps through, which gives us 0.0429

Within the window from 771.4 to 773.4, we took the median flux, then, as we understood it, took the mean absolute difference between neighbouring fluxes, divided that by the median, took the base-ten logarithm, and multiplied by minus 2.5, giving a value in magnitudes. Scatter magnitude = 6.8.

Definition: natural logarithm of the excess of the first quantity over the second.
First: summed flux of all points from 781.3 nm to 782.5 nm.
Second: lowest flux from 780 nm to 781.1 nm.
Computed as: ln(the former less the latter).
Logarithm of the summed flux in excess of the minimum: 5.6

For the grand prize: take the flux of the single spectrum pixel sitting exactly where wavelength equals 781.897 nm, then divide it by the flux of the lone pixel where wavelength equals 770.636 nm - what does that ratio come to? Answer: 0.99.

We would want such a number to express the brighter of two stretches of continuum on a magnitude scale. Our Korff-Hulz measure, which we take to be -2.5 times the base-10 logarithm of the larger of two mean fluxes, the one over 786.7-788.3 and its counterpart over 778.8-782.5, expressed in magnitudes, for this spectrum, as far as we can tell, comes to -4.18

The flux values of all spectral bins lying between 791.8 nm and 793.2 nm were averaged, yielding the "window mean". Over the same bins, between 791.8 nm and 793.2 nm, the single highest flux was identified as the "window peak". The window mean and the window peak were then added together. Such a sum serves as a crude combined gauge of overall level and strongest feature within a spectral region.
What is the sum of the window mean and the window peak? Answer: 93.5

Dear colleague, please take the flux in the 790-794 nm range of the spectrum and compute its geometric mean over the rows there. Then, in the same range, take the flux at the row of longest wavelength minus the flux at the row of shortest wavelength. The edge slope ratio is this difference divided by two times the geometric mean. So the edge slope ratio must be -0.013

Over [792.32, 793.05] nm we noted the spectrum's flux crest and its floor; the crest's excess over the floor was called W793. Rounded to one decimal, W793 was 1.2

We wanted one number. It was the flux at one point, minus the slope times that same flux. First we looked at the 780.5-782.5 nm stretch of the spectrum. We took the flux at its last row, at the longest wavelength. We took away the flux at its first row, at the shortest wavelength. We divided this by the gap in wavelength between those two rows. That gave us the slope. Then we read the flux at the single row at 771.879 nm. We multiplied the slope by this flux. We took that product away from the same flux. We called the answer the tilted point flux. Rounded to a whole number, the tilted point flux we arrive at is 34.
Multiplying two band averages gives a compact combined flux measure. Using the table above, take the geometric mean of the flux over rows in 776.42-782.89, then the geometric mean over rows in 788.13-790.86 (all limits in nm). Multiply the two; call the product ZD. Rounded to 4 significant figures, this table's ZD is 2200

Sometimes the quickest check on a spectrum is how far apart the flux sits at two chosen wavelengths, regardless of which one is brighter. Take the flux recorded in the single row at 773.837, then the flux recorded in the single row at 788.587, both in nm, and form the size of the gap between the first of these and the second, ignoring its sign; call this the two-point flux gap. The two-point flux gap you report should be 1.3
